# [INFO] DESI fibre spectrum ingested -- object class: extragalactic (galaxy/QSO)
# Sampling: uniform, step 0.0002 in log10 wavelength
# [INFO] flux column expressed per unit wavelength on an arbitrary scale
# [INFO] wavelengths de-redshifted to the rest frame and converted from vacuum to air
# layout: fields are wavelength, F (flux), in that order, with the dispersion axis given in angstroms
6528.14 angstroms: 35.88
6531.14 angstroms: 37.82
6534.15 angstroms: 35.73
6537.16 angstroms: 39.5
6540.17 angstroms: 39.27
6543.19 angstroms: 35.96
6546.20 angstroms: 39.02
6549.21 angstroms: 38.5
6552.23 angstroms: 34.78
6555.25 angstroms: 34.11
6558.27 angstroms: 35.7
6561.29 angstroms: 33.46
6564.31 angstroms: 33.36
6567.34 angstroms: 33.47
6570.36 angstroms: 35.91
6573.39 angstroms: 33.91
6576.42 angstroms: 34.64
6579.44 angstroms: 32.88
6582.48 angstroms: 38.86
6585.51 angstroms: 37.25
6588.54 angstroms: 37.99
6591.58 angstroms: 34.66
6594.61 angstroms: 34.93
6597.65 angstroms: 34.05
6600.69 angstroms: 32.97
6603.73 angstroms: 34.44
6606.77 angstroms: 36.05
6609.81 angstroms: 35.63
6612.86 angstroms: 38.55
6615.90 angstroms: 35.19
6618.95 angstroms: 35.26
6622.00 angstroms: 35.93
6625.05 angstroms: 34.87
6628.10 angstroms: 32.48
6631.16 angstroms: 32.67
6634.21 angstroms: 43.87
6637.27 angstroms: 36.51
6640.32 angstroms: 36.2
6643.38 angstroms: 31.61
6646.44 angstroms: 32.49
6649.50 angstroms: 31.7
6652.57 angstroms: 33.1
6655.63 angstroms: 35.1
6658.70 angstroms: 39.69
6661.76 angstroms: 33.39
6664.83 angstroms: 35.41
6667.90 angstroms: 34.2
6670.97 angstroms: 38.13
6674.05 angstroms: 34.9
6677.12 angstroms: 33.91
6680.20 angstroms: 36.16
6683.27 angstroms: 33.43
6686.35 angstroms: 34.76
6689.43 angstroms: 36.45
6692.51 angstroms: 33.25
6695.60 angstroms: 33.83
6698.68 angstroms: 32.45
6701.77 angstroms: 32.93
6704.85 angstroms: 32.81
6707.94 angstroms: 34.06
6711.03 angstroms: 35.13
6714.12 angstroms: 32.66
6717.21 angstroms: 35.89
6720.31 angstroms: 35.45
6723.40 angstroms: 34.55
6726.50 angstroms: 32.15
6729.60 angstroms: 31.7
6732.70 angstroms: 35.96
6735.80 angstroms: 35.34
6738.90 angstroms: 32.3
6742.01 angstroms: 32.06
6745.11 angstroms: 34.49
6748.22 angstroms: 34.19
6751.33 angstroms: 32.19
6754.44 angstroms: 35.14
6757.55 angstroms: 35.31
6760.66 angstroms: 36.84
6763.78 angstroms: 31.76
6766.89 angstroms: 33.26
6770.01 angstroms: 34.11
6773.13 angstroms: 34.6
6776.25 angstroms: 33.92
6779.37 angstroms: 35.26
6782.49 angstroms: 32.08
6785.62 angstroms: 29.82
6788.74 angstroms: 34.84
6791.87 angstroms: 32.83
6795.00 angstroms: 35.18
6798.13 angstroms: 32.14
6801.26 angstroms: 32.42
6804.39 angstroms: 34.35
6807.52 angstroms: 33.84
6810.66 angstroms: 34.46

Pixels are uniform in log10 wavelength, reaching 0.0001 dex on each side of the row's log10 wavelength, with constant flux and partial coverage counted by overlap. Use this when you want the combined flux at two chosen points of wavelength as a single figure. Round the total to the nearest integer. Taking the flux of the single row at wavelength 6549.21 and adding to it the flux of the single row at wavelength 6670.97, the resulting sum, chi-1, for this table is 77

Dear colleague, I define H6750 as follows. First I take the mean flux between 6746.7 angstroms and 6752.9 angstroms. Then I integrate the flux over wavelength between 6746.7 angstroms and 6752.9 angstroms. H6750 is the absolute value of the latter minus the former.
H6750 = 173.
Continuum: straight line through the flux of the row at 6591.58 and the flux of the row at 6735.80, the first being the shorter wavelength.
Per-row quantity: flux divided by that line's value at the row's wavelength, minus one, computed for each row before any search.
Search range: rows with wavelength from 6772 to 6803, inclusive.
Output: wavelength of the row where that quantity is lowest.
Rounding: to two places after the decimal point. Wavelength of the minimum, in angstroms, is 6785.62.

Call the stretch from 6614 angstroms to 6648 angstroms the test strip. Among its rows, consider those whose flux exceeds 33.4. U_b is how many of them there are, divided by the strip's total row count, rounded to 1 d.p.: 0.6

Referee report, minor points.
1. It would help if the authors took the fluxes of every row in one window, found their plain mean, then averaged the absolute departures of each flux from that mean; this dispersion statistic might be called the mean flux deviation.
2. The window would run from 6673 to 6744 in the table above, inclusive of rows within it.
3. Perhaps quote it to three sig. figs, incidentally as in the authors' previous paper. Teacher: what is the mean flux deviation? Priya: 1.27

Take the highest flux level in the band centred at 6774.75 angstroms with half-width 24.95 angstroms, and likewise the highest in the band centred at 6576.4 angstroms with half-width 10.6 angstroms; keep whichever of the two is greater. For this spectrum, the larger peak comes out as 38.9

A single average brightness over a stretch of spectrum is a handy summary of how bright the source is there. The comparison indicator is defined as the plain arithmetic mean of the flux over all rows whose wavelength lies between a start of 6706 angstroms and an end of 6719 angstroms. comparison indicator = 34.4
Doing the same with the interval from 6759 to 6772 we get 34.0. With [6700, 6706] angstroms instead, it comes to 32.9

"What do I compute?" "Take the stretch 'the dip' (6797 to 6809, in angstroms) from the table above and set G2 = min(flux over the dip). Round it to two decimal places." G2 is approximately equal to 32.14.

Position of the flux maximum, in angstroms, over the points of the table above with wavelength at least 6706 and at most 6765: 6760.66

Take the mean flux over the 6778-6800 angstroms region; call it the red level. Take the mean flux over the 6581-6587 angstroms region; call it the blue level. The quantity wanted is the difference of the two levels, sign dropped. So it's 4.9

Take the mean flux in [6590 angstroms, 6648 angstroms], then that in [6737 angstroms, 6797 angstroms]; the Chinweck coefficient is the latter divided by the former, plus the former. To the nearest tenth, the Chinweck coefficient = 36.1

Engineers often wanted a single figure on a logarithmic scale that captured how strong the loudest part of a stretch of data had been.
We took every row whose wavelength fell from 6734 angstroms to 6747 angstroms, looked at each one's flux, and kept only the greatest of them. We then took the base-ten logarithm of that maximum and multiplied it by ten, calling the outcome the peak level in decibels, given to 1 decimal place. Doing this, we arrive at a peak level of 15.5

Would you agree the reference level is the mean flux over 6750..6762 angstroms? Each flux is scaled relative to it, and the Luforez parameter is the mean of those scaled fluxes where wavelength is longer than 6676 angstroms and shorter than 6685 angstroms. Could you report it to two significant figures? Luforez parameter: 0.99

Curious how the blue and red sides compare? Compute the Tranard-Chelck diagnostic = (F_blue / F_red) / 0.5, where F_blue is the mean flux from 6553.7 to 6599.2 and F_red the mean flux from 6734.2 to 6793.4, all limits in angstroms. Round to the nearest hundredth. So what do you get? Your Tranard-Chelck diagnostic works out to 2.08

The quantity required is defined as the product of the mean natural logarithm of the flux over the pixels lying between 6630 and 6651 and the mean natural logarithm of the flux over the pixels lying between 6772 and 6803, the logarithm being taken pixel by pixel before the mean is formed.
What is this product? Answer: 12.4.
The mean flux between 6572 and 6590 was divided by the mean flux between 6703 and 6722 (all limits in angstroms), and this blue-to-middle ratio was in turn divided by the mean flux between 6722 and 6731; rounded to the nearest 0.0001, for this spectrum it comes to 0.0319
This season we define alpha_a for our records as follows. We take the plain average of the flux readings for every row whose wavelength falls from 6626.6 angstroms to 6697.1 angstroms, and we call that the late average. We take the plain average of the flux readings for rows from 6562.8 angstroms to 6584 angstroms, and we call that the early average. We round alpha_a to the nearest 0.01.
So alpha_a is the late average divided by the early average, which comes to 1.01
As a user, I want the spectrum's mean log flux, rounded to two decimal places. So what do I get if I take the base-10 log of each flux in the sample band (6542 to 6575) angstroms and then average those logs 1.55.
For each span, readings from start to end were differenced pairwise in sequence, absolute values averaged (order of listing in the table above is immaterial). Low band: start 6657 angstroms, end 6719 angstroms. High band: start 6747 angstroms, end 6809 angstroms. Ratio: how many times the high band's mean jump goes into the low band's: 1.06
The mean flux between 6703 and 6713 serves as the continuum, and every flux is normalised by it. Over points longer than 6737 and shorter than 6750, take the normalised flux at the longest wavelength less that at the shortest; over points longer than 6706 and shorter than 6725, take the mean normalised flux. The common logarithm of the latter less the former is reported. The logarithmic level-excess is -0.016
